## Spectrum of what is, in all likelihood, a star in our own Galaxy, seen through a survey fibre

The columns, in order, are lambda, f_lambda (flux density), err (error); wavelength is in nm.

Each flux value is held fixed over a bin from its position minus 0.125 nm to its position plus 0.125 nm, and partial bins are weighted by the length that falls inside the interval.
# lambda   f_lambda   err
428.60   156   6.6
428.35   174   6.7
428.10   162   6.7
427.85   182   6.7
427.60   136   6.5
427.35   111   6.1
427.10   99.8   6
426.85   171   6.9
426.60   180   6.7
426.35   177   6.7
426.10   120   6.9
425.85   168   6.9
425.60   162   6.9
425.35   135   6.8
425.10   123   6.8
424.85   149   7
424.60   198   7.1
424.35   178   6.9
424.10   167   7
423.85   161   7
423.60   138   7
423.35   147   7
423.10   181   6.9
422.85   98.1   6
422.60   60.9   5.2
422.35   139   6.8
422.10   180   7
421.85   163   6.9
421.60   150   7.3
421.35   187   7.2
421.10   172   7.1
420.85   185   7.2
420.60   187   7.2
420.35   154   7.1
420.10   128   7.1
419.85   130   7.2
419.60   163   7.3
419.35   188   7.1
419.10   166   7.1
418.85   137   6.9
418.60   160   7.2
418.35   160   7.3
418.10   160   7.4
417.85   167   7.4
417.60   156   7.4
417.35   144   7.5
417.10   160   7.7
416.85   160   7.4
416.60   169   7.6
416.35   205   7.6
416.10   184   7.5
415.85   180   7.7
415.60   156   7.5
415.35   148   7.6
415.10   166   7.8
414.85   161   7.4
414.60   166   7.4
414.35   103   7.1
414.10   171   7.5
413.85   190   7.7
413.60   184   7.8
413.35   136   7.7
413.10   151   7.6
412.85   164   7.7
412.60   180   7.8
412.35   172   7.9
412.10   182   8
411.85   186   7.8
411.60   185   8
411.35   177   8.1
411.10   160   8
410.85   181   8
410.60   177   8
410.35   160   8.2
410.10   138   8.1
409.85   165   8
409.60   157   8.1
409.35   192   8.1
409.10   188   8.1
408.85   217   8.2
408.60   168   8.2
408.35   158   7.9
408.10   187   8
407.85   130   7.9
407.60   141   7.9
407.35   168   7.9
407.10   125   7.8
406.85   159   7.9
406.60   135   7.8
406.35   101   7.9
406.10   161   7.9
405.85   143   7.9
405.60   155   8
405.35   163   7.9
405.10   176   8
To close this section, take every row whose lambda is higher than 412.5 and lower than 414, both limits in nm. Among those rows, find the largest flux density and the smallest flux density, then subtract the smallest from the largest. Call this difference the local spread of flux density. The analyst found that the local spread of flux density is 54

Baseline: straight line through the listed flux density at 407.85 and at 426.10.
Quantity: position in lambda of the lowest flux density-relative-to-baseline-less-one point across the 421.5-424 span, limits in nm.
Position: 422.60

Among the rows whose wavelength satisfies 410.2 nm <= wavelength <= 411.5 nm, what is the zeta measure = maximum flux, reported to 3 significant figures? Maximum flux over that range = 181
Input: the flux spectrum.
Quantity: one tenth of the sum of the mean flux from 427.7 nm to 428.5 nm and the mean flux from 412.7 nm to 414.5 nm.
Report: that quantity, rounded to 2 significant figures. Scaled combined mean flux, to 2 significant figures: 33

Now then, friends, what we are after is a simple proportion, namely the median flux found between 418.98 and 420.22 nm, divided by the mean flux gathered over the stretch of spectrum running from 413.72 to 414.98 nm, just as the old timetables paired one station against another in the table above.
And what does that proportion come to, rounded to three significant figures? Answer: 1.03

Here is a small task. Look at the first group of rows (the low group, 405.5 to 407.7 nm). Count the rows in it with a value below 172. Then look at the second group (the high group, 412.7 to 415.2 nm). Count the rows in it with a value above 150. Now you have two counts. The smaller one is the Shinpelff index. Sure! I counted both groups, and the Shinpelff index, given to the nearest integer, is 8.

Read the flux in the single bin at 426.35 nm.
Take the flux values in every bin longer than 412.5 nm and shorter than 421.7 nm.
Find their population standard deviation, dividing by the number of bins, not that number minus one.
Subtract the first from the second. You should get -157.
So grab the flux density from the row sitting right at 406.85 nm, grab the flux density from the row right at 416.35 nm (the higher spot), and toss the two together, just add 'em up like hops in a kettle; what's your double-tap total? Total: 364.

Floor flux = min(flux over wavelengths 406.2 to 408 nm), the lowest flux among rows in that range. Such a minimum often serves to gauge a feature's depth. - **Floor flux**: 101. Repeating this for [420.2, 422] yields 150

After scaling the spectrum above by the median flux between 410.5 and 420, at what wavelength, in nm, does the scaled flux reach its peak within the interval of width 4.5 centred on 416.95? 416.35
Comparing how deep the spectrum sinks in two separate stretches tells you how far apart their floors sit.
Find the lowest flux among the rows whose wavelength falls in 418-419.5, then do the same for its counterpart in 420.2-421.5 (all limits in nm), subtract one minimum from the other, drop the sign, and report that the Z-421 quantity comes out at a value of 17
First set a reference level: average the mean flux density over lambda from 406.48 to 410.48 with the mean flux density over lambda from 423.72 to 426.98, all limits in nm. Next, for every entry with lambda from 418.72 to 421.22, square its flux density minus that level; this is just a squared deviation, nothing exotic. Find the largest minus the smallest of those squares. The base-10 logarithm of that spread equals 3.0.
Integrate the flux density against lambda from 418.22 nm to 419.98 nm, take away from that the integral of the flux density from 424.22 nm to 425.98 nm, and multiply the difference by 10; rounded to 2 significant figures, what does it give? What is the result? -22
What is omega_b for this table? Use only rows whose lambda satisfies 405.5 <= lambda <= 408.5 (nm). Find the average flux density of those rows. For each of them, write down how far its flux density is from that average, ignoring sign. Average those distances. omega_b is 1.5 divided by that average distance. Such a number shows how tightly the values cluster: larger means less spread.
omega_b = 0.08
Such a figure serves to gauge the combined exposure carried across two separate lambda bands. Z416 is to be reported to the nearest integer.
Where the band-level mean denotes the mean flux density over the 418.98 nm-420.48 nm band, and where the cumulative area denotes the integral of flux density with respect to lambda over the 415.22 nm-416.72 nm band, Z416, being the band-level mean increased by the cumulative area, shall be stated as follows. 415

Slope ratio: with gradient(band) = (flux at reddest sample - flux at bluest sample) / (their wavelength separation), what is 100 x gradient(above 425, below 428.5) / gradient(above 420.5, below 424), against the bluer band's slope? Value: -196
